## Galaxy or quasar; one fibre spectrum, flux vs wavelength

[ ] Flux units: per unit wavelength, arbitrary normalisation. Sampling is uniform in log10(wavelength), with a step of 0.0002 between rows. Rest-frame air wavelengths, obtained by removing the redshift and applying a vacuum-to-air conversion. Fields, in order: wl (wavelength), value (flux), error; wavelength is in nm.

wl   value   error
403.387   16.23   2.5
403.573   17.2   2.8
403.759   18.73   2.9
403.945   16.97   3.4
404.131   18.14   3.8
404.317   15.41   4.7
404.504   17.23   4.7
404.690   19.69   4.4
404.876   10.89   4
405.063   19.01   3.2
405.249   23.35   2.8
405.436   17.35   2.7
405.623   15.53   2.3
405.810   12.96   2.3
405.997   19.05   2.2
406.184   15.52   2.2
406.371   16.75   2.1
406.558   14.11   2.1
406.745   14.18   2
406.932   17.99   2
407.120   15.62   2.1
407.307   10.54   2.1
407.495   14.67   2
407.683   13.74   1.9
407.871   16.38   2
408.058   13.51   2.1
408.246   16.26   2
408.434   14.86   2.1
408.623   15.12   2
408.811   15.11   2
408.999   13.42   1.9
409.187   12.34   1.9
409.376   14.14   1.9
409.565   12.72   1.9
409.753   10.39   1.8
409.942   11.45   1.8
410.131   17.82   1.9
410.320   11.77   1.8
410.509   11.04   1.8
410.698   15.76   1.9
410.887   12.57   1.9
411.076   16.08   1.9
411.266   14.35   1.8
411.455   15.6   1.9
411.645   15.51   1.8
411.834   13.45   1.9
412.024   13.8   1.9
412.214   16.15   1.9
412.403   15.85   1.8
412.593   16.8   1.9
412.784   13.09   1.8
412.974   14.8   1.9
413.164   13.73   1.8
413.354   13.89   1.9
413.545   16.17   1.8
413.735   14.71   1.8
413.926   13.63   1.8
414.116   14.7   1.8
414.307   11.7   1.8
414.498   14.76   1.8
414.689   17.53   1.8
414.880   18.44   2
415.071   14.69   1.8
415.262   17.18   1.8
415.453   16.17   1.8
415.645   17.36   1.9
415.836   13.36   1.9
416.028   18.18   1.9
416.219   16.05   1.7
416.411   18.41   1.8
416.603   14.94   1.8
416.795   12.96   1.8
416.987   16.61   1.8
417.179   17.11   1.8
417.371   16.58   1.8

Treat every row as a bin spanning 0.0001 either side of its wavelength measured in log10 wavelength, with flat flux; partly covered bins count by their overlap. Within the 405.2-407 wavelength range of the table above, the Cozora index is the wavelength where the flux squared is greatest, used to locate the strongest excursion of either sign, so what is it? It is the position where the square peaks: 405.249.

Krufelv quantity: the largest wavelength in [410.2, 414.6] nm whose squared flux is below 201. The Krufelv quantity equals 414.307 nm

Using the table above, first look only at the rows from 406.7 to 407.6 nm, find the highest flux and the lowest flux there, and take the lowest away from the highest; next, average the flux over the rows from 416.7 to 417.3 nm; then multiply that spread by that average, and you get 116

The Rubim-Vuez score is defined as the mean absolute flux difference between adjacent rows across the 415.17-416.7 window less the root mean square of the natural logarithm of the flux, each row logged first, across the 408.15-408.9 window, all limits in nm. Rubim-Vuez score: 0.0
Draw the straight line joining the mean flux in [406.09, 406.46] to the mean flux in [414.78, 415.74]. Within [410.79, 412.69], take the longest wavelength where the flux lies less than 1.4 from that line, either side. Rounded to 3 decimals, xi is 412.593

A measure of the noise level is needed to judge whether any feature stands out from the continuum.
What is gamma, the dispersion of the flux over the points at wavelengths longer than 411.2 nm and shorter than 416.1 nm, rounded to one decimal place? 1.7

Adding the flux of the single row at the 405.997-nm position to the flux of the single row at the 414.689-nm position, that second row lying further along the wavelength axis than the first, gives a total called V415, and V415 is 37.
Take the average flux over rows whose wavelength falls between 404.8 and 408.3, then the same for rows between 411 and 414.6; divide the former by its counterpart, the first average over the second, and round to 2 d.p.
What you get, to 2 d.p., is 1.07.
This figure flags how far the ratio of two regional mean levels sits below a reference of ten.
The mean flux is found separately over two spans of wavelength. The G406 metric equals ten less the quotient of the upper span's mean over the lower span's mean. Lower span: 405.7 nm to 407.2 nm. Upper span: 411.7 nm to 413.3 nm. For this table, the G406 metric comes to 9.07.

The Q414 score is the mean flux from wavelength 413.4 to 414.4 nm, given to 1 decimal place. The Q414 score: 14.2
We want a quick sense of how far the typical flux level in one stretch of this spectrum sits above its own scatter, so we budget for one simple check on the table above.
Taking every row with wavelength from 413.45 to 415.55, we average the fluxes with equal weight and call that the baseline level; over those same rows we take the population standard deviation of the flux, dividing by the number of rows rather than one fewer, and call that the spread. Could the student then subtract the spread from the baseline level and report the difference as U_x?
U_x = 13.6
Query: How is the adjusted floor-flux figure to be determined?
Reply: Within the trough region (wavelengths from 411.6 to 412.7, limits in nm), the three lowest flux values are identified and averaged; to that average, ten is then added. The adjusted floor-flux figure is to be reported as 24.3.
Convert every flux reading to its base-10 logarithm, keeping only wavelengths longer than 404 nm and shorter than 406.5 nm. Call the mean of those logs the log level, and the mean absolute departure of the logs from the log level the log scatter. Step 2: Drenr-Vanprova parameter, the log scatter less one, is -0.939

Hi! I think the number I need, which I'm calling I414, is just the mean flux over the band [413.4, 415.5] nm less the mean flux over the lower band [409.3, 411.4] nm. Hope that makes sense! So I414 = 2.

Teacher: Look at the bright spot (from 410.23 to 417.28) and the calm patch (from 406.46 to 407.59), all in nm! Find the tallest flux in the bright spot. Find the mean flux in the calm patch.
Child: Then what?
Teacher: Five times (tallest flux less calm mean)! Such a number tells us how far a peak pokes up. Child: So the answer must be 20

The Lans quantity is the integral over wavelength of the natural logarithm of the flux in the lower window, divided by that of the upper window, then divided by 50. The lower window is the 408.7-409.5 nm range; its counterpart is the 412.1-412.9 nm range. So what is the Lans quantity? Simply 0.019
